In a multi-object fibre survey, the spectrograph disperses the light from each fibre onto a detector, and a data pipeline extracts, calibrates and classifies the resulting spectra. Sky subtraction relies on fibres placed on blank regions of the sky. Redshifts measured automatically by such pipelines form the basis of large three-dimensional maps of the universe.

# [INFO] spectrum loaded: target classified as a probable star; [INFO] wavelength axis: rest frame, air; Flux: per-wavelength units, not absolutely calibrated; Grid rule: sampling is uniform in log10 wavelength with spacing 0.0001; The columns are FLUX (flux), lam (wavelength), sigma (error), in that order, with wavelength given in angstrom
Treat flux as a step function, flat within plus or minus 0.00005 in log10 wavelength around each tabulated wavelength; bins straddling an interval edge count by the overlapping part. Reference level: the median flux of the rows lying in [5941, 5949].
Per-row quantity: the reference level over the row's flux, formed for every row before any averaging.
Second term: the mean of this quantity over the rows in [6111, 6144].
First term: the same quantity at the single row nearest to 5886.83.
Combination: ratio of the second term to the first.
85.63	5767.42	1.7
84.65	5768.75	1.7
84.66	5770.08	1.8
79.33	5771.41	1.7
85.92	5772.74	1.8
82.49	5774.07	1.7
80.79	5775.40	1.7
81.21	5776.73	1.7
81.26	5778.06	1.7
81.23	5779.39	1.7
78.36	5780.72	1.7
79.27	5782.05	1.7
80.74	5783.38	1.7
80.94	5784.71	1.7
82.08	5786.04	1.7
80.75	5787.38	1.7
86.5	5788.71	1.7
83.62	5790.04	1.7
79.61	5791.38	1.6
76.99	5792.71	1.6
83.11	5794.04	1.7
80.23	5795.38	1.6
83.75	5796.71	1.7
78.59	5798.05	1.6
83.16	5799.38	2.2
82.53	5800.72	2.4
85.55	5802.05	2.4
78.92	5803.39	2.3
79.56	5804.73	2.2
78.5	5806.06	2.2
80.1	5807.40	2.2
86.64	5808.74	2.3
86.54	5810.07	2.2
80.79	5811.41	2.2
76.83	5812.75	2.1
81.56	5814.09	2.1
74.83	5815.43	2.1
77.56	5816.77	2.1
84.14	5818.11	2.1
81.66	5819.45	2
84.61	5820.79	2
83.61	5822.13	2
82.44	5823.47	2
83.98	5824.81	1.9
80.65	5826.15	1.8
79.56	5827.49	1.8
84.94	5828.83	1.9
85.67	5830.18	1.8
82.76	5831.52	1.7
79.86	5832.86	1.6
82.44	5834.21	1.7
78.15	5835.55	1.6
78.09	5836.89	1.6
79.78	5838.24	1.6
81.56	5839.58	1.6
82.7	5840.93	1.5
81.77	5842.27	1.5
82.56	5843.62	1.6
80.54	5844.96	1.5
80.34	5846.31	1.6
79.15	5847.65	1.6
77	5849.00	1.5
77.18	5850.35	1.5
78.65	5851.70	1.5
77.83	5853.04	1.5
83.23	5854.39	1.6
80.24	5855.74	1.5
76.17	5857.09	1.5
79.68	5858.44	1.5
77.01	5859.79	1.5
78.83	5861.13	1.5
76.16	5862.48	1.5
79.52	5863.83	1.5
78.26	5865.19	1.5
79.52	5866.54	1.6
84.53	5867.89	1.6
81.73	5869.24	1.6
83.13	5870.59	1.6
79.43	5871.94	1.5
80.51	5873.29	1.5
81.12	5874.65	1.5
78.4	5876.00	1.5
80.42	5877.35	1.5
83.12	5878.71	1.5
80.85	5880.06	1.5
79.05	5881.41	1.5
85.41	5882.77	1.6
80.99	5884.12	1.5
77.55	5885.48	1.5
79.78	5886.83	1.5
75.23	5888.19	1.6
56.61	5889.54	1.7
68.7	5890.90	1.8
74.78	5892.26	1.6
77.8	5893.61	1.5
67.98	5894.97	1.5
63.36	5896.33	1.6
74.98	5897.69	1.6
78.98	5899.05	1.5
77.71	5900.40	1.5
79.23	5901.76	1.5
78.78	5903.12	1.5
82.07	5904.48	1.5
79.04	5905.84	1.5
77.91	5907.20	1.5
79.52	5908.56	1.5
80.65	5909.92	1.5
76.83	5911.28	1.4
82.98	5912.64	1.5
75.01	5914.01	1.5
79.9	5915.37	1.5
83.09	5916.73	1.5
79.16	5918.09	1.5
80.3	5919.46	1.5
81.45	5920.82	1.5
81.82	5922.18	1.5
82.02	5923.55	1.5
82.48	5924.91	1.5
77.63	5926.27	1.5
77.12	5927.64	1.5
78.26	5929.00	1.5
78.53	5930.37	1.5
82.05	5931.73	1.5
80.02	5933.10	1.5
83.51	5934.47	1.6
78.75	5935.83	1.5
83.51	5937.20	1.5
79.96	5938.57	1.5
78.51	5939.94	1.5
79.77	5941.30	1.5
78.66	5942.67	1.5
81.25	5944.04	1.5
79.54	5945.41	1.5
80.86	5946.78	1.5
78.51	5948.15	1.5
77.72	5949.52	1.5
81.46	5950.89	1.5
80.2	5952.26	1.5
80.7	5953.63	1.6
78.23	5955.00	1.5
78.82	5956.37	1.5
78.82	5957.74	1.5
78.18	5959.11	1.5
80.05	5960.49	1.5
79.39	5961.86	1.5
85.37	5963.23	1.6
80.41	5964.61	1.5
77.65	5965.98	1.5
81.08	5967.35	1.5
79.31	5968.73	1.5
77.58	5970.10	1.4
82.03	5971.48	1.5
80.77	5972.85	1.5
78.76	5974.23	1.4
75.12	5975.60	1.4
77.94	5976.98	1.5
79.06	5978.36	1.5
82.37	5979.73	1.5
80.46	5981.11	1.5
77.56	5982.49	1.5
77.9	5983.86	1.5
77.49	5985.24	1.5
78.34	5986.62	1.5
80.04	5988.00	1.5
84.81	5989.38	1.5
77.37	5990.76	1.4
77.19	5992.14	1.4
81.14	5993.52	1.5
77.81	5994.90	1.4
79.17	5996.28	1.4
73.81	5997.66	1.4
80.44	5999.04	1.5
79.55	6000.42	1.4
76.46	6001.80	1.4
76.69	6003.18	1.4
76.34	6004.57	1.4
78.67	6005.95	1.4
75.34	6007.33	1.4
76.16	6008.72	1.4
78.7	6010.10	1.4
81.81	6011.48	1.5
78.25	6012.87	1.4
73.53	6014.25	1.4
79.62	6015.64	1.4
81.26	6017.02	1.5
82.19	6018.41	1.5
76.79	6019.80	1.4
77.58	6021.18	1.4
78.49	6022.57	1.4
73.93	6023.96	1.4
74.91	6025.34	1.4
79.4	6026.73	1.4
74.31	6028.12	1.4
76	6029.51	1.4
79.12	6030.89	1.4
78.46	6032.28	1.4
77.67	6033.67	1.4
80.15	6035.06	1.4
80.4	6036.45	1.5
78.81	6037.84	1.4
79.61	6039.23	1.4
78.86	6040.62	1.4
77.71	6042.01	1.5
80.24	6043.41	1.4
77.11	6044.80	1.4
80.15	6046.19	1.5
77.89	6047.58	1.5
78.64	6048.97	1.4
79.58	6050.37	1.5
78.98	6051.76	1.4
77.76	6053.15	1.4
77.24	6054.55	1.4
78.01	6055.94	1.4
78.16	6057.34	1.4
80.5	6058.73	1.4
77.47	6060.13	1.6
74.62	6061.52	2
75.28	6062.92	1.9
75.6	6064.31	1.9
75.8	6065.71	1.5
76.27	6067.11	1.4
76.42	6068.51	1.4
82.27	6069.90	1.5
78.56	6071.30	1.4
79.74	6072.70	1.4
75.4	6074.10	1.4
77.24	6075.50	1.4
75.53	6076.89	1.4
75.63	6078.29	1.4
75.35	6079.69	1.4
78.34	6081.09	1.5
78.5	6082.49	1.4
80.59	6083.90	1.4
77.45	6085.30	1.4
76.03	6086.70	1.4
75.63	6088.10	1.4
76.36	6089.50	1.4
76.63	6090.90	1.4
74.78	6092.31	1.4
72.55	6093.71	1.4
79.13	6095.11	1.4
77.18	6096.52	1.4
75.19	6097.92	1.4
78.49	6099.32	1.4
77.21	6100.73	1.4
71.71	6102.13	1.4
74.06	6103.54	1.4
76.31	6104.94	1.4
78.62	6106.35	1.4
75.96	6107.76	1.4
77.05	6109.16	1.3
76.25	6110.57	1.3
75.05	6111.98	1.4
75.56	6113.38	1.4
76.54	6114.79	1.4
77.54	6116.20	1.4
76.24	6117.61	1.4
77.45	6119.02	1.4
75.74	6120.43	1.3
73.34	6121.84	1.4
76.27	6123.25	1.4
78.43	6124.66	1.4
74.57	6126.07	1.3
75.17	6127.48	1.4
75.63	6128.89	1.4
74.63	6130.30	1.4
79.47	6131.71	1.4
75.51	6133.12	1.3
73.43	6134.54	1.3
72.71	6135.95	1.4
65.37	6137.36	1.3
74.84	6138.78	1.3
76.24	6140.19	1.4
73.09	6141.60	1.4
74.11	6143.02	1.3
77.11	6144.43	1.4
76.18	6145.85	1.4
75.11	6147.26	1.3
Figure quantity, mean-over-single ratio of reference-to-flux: 1.06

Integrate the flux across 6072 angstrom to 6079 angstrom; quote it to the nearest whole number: 537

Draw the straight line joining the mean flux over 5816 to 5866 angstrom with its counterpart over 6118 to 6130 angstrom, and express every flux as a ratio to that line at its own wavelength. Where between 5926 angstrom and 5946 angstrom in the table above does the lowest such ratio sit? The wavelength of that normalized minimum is 5927.64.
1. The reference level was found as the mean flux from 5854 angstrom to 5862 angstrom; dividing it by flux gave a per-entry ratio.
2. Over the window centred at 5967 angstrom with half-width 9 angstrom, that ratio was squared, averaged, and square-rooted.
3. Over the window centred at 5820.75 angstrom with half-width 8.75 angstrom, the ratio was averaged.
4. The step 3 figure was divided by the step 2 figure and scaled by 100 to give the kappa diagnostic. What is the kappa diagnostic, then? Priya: 98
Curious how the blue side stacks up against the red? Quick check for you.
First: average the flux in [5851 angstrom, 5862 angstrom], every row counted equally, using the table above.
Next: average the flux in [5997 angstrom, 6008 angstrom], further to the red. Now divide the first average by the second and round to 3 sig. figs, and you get 1.02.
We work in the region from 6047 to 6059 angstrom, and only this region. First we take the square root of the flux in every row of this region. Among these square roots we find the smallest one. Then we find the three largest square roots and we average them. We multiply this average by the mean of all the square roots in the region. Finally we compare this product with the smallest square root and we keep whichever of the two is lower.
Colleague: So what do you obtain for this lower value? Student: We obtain 8.79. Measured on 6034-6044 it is 8.82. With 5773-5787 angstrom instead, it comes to 8.85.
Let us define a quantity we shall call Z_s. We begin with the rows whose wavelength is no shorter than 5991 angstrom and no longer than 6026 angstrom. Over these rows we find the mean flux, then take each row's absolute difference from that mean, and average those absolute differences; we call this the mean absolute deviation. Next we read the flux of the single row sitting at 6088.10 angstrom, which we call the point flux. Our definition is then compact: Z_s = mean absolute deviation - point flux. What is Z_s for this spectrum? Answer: -73.6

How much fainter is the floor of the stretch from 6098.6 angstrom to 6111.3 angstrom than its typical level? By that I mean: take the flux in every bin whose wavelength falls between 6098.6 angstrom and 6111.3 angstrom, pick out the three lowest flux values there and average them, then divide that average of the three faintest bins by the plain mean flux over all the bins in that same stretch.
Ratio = 0.970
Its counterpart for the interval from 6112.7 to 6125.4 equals 0.981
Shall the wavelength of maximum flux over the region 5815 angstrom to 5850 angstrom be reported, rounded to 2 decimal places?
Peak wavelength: 5830.18 angstrom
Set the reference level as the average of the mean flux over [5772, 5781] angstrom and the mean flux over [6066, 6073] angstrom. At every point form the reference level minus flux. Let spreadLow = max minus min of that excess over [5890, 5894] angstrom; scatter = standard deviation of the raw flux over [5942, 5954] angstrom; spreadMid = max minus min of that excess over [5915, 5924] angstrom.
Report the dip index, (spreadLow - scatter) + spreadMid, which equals 12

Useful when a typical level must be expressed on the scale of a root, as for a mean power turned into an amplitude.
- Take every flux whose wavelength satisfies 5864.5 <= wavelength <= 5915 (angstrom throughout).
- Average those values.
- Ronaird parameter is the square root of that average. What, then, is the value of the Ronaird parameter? 8.83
